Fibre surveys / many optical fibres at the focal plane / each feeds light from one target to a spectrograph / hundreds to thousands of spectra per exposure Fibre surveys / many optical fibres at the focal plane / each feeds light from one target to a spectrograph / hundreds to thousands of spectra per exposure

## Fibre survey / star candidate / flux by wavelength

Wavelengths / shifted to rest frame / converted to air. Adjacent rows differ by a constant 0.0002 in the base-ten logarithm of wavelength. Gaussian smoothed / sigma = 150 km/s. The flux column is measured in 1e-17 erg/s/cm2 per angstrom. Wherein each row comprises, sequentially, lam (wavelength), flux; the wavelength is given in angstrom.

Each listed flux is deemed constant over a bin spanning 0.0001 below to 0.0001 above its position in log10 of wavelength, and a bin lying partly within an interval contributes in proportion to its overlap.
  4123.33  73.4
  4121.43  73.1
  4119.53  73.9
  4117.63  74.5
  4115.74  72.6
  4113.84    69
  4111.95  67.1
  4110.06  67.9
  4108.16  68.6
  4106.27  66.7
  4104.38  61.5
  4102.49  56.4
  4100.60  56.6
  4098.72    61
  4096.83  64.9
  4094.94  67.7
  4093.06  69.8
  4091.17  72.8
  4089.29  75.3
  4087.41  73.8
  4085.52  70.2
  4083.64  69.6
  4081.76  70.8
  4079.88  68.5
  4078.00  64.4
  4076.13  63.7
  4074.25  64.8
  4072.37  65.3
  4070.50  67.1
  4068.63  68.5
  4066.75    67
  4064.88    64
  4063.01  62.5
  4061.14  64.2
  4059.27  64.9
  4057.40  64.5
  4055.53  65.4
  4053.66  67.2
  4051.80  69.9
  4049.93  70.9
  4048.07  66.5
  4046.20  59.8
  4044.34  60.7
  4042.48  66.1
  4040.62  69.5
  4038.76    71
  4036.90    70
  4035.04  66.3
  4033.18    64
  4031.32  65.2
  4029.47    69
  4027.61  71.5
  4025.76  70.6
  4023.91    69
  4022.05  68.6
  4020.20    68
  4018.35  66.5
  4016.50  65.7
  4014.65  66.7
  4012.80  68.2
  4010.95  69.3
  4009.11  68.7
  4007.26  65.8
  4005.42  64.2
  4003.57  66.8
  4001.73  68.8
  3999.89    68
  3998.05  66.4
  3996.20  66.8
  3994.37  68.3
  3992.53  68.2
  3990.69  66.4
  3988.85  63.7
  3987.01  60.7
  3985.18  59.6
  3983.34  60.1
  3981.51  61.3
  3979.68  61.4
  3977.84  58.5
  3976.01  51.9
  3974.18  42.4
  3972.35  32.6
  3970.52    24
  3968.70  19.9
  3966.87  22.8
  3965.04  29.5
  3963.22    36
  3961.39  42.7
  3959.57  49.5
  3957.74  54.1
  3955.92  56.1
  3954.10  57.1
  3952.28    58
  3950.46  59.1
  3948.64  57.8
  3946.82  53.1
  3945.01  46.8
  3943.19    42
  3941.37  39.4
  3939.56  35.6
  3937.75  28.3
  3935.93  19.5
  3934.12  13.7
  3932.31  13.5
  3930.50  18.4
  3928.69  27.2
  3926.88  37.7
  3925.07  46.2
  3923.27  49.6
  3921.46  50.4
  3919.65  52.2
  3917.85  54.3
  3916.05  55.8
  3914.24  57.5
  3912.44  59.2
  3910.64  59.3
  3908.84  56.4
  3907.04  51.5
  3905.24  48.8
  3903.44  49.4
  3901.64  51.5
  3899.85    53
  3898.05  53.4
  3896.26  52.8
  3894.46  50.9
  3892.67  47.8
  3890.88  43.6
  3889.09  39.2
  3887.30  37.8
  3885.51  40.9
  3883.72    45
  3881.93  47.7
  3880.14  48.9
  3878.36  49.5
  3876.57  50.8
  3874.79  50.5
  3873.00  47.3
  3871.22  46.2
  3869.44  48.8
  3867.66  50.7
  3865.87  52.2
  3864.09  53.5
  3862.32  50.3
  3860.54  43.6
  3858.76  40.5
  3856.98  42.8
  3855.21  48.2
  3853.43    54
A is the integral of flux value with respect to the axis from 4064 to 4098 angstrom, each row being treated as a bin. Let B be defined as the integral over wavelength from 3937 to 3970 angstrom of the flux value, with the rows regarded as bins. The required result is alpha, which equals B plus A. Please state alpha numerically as 3757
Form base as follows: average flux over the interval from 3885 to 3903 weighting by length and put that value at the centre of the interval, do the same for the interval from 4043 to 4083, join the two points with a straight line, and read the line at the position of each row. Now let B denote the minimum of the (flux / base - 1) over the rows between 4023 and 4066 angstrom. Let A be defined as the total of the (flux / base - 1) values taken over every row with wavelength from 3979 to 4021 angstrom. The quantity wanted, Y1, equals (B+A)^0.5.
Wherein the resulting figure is 1.6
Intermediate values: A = 2.6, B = -0.06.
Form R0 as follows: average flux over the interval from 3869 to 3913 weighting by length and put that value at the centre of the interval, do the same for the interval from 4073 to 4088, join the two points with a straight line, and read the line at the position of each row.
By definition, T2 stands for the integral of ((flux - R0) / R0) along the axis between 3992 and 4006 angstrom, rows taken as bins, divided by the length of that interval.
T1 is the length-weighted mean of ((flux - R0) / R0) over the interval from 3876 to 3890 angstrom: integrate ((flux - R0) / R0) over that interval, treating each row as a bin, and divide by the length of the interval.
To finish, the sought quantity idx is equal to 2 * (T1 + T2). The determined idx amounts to 0.10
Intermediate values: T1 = -0.07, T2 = 0.12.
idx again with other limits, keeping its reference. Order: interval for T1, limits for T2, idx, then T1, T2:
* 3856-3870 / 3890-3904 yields 0.08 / 0.03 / 0.01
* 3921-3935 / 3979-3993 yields -0.67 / -0.40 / 0.07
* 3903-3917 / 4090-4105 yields -0.01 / 0.08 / -0.08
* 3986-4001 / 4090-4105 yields 0.07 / 0.11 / -0.08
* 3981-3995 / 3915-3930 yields -0.08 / 0.08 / -0.12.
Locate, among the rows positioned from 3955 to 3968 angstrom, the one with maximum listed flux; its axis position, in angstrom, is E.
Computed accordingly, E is 3955.92 angstrom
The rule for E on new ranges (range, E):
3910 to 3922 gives 3910.64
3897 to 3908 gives 3898.05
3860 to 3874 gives 3864.09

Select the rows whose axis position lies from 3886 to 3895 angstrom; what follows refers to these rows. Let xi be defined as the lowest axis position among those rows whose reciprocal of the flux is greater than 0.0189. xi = 3887.30 angstrom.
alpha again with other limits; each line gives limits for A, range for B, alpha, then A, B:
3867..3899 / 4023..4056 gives 3738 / 1514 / 2224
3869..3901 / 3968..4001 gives 3364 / 1519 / 1845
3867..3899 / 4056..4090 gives 3795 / 1514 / 2281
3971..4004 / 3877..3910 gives 3579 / 1983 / 1596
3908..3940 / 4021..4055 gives 3602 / 1307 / 2296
